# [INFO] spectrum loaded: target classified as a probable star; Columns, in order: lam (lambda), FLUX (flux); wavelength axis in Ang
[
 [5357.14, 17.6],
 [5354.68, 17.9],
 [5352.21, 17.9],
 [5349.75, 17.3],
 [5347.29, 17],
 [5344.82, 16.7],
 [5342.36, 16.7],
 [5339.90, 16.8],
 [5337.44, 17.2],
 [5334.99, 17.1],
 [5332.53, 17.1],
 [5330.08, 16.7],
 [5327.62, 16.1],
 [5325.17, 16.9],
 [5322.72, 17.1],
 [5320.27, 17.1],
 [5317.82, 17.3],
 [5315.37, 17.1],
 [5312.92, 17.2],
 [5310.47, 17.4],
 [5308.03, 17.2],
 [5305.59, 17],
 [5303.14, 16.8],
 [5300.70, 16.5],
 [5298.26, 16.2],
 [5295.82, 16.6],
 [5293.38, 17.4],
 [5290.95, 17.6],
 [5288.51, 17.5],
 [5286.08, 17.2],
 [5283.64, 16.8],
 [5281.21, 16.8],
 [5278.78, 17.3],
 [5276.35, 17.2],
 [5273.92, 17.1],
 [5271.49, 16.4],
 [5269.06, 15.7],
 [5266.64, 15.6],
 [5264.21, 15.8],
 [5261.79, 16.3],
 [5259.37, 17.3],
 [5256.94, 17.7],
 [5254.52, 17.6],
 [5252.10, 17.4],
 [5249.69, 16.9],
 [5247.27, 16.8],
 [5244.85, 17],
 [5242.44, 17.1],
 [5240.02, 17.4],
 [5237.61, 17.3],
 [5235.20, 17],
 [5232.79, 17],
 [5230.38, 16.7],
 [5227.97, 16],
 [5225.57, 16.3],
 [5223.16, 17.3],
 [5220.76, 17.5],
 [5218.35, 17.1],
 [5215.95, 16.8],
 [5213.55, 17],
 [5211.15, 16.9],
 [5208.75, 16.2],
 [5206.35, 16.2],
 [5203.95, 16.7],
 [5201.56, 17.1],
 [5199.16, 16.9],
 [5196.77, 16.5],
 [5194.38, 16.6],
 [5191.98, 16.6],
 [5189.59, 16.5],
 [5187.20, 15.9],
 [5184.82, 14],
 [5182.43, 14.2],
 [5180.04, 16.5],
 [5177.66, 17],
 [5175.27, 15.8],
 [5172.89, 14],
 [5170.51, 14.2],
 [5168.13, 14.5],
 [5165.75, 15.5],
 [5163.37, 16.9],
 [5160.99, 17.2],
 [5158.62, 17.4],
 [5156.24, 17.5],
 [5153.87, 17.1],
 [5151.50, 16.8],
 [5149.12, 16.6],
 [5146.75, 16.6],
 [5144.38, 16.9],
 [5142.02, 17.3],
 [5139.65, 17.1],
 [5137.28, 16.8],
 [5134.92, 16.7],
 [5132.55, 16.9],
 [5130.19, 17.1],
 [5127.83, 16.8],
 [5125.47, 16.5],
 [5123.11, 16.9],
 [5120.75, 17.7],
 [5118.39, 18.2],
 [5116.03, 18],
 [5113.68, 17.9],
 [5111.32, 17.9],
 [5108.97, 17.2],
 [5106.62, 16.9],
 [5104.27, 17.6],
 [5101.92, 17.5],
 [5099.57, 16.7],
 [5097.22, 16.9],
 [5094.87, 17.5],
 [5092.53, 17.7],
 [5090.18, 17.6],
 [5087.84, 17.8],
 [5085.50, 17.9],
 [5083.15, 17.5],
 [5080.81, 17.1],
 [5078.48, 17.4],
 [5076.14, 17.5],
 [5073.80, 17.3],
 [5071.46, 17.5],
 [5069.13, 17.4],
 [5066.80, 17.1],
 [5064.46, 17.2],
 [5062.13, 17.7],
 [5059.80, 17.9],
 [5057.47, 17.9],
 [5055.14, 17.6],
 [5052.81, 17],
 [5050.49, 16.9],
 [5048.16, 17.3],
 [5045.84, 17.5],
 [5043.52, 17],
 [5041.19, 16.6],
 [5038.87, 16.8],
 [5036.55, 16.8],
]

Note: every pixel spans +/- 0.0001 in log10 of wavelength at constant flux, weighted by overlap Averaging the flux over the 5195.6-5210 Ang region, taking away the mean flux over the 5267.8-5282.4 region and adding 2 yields 1.9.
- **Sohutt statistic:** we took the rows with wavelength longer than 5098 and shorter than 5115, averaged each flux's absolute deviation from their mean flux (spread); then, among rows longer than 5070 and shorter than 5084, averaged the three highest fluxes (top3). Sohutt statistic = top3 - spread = 17.1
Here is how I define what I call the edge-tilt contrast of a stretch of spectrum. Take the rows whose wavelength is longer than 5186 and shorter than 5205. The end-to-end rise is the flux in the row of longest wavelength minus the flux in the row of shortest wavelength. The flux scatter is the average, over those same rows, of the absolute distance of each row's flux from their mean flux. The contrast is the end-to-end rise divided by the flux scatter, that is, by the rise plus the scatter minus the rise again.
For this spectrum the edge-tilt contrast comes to 3.6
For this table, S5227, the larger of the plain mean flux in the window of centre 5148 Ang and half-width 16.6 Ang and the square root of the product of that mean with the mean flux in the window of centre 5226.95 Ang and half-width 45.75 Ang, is 17.0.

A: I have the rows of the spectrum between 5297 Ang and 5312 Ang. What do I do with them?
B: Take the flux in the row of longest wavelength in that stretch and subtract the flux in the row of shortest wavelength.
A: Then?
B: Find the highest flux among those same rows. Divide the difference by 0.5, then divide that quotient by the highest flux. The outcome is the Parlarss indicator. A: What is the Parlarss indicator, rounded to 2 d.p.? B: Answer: 0.14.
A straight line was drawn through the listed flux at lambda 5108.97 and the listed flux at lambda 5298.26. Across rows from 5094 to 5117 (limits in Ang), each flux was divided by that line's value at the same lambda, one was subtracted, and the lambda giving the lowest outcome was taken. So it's 5099.57 Ang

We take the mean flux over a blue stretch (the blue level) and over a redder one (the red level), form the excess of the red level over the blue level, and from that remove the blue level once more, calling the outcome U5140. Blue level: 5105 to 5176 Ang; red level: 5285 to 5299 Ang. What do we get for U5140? -16.4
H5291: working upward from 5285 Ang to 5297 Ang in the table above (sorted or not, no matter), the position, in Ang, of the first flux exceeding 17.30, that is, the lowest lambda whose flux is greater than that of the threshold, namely 5288.51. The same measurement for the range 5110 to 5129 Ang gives 5111.32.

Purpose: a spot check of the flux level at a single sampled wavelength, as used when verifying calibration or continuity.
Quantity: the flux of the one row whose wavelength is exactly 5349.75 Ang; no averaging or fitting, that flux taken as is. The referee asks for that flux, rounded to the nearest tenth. 17.3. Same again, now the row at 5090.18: 17.6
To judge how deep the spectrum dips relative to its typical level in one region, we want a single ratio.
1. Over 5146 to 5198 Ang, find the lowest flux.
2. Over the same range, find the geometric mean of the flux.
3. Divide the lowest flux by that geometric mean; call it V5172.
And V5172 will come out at 0.87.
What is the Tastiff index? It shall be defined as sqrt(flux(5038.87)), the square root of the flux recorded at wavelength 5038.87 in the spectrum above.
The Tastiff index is 4.10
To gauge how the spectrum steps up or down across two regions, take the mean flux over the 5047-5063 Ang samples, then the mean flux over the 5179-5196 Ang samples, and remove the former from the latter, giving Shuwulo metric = -1.7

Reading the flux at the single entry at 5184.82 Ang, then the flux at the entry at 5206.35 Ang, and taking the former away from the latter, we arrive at 2.2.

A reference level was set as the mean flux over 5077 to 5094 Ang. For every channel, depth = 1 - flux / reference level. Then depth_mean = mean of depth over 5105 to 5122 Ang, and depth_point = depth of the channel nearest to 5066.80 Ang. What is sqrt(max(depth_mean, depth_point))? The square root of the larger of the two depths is 0.16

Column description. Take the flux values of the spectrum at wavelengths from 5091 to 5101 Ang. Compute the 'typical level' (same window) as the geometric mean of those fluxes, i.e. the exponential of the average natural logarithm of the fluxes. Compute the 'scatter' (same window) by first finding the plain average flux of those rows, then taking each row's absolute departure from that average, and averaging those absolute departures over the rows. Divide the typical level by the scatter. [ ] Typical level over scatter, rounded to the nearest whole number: 43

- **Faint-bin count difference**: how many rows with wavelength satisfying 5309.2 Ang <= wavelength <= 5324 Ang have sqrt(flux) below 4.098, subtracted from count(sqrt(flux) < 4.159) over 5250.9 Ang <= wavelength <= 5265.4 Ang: 2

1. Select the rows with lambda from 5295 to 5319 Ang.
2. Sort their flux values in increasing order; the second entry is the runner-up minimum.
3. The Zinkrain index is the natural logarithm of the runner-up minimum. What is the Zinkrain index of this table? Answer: 2.80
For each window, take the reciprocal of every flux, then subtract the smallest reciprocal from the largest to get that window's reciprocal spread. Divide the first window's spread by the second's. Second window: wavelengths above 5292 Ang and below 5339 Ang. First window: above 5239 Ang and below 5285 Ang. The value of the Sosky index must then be 1.6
